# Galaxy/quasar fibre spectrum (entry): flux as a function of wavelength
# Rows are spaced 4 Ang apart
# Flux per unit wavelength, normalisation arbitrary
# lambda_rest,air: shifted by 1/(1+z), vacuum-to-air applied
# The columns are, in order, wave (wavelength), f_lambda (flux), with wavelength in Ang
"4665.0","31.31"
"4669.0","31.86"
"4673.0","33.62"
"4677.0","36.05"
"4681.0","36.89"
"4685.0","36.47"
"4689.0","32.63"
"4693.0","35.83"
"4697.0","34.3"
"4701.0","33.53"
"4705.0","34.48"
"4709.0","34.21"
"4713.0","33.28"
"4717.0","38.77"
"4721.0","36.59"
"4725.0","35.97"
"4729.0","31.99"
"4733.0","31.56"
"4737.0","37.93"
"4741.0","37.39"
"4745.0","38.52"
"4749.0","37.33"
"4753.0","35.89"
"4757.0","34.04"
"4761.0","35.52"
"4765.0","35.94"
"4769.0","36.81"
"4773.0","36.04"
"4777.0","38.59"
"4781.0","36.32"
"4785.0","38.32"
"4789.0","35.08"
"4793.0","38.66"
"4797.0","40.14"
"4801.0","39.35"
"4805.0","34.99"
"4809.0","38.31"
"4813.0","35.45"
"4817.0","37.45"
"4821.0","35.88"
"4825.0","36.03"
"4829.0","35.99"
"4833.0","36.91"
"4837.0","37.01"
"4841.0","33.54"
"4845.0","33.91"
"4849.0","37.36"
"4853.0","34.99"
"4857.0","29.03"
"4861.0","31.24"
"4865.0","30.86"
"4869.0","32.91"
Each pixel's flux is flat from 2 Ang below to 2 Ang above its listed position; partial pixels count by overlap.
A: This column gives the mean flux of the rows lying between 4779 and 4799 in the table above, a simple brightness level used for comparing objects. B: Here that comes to 37.7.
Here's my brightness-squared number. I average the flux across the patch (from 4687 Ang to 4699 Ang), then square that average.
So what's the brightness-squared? 1173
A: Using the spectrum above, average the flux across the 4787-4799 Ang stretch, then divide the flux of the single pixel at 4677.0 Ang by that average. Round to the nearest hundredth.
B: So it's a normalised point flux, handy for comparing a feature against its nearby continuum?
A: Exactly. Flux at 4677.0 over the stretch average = 0.95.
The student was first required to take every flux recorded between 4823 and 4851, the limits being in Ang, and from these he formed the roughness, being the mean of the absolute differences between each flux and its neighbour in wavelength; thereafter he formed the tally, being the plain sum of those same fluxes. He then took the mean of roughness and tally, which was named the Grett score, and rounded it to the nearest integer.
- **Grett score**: 126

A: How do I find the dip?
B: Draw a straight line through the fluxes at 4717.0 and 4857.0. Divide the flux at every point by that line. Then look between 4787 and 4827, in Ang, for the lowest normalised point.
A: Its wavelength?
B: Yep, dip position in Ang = 4789.0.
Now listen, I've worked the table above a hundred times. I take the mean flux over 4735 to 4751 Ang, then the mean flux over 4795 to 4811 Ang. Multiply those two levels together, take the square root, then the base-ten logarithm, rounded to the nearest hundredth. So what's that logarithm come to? 1.58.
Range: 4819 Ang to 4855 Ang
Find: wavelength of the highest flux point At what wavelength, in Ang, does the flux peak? 4849.0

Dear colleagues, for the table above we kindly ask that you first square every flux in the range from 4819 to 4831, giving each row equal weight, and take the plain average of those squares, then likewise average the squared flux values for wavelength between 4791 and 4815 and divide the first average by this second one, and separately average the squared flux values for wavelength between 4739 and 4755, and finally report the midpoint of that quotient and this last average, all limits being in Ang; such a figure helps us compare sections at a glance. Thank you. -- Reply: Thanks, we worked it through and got 696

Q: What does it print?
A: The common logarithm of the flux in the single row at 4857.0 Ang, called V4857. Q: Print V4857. 1.46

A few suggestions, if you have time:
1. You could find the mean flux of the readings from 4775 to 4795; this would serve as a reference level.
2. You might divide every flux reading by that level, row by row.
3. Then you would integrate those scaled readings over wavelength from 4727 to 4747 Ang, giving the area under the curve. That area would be 19.0 Ang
